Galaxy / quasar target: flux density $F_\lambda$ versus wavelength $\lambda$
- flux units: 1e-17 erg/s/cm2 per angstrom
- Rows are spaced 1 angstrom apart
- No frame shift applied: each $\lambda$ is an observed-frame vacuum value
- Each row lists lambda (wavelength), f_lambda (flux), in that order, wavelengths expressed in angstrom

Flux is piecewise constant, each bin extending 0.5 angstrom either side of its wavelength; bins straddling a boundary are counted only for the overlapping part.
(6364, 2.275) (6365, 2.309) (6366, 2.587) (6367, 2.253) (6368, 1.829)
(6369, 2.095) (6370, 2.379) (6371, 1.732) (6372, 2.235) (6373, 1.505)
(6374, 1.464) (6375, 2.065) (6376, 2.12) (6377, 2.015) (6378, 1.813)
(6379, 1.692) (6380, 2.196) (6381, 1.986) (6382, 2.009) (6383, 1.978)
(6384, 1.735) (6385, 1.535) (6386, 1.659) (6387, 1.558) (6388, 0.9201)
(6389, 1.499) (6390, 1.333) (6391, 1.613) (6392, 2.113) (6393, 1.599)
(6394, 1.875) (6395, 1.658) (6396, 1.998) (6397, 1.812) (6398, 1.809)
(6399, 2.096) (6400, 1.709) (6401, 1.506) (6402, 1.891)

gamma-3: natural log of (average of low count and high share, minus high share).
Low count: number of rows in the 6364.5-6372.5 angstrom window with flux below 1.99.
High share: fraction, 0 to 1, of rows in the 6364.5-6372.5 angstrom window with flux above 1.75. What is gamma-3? -0.58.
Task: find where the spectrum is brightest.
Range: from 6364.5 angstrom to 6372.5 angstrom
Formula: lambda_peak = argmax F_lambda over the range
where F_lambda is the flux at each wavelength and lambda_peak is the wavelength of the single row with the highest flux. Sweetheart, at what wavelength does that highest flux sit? 6366 angstrom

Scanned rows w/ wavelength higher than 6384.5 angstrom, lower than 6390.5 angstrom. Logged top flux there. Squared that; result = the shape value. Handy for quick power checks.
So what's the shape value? 2.8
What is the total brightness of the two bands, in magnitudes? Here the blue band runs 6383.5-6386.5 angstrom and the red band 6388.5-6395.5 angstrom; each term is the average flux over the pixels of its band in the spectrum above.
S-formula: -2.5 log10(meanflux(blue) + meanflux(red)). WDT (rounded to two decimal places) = -1.30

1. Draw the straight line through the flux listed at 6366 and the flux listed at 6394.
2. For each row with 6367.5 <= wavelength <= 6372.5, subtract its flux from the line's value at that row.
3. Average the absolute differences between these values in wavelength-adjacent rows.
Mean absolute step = 0.44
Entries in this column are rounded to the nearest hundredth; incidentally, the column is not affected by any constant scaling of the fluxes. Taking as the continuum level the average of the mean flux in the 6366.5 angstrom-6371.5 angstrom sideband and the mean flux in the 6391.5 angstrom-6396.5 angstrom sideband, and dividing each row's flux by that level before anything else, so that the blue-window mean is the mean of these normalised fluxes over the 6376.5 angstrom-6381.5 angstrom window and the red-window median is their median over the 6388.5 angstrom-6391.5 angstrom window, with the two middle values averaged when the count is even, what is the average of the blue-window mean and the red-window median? 0.88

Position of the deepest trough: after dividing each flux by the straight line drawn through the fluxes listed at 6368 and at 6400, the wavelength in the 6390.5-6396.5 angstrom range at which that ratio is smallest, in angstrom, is 6393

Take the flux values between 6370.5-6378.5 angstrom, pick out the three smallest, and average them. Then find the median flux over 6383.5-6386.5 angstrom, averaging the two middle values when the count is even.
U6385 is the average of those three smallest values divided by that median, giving 0.94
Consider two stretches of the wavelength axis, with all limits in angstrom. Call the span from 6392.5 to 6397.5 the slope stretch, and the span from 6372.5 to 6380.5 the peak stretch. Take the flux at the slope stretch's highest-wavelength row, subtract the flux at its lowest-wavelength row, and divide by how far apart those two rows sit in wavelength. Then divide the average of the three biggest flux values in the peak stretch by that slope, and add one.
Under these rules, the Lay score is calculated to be 41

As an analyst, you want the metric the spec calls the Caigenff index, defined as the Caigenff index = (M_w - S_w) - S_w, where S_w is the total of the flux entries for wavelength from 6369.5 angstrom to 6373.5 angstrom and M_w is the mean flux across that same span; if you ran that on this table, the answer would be -14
